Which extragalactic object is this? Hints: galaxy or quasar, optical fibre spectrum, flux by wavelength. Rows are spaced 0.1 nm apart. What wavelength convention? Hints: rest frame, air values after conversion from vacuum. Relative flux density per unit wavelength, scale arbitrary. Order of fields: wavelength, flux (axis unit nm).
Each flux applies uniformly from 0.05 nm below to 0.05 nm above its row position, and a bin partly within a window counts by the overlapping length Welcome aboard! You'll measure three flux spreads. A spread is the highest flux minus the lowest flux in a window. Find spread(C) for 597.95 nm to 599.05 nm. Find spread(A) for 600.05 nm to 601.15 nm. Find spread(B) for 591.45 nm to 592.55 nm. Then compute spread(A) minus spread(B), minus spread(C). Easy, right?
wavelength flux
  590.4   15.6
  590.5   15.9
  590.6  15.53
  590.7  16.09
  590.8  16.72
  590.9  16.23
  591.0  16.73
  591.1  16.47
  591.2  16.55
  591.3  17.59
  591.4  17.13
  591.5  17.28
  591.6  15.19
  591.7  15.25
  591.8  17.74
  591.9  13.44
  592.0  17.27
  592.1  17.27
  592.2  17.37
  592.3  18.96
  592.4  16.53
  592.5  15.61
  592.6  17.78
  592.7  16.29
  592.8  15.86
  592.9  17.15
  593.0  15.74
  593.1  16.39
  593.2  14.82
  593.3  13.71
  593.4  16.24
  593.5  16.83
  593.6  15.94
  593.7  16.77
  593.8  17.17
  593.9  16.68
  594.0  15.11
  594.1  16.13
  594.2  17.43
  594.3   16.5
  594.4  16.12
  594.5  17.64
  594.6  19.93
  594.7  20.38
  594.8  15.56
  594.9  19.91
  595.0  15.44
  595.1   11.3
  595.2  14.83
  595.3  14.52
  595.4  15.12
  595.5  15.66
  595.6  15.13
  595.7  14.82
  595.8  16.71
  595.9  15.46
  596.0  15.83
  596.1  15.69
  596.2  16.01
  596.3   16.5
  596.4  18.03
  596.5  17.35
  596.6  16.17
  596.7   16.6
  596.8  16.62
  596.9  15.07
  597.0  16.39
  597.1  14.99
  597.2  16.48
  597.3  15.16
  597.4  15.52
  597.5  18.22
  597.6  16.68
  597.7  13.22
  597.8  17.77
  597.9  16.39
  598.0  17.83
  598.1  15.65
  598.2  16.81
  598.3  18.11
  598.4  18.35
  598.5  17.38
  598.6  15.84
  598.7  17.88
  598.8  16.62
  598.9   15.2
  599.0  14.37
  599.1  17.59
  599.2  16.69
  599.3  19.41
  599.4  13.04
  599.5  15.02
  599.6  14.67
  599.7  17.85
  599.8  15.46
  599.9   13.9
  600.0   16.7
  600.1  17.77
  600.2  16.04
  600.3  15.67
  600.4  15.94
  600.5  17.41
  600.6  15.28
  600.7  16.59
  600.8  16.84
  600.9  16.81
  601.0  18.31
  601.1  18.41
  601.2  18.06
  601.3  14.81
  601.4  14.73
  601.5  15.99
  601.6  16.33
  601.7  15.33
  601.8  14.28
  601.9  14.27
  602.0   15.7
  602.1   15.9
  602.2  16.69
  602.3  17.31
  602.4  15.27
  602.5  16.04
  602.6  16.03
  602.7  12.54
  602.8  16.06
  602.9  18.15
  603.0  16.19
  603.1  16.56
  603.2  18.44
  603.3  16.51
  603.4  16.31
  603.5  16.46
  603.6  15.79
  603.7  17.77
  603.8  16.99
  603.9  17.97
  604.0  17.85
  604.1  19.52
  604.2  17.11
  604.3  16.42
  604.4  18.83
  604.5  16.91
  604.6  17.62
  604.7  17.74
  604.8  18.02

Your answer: -6.4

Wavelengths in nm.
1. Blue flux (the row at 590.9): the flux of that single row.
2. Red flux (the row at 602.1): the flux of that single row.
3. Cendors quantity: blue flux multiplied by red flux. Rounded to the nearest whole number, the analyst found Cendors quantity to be 258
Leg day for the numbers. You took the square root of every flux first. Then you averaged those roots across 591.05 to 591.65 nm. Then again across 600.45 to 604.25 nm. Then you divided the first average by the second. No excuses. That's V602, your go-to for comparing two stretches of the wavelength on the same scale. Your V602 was 1.007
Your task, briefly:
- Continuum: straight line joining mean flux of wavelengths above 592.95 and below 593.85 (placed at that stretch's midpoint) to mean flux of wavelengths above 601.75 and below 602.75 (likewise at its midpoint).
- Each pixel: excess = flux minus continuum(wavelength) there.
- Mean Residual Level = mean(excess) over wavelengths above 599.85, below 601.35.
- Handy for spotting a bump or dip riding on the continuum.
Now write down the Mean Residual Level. 1.1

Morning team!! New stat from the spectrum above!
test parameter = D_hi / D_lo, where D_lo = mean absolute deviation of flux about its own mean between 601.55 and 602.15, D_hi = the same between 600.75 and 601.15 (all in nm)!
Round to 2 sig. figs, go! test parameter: 1.1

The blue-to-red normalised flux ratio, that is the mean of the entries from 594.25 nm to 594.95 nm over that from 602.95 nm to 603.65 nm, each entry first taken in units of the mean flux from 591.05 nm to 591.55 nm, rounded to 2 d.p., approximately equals 1.08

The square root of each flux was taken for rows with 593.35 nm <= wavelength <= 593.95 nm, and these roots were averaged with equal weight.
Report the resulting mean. 4.07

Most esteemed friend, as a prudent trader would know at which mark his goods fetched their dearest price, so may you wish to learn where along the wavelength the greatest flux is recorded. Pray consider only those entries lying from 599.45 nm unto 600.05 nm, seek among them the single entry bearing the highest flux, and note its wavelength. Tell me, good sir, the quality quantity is 599.7 nm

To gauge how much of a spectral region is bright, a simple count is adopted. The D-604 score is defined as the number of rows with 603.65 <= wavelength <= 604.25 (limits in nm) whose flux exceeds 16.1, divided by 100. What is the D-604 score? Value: 0.060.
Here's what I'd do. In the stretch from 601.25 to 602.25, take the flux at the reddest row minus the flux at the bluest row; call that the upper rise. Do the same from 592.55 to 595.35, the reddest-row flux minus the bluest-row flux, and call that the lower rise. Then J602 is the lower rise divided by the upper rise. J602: -1.7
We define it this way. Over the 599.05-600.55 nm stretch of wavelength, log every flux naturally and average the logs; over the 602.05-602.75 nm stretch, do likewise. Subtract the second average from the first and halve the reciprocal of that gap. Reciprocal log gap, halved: 15.4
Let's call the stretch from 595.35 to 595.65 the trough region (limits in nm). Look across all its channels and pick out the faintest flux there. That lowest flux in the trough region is 15.12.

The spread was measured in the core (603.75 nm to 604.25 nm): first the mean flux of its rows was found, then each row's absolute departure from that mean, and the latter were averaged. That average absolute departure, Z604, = 0.69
